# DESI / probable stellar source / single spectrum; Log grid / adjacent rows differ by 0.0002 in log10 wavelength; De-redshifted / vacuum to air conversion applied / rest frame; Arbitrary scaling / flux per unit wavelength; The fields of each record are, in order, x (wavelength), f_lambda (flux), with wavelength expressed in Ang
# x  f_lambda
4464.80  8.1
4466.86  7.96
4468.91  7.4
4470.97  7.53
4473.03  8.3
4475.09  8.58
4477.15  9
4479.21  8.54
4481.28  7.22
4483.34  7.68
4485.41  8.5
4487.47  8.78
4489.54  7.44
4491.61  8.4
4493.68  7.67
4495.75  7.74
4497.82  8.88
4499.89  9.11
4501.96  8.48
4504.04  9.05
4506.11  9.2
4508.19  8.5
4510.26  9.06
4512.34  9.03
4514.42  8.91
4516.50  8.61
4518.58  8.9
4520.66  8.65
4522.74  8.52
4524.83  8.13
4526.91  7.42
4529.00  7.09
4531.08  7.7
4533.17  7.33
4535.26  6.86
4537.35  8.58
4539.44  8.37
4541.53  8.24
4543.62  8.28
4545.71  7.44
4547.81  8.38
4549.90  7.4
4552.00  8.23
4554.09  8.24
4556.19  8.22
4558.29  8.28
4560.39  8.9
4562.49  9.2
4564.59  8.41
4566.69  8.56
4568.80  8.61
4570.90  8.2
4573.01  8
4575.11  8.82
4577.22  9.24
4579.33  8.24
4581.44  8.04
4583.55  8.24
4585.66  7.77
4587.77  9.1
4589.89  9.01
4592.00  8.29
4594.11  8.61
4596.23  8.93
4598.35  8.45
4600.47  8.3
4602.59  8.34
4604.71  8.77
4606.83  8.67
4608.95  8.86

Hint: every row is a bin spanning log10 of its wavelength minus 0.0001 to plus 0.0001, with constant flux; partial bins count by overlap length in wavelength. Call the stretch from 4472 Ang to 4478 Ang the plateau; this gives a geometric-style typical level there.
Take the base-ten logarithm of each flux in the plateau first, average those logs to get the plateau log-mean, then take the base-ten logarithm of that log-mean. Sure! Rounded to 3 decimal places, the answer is -0.029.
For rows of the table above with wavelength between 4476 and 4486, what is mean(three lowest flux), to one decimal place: 7.8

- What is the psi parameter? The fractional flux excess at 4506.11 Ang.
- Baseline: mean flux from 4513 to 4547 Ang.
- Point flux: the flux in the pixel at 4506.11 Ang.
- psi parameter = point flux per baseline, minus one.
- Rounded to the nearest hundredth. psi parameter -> 0.14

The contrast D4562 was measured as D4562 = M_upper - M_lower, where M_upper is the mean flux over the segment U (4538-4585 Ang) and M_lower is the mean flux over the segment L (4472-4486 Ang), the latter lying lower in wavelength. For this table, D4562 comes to 0.1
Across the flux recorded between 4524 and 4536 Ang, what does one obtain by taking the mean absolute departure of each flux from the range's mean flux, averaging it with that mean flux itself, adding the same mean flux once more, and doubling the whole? 22.6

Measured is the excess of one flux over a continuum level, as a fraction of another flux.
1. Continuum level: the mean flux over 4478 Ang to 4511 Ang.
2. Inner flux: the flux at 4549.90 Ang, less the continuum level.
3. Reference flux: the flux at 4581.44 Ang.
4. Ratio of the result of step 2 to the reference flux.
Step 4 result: -0.123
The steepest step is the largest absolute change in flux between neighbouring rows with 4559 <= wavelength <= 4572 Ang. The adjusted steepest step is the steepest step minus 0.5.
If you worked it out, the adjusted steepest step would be 0.29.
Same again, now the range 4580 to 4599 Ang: 0.83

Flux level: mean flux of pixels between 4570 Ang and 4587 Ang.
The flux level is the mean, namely 8.3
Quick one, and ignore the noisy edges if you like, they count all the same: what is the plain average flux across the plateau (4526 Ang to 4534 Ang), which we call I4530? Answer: 7.4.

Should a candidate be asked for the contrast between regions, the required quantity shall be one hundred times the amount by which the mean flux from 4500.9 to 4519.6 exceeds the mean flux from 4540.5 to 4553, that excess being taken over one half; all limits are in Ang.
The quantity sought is 173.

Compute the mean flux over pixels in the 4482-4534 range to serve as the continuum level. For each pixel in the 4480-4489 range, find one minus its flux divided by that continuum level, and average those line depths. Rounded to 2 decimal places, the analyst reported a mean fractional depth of 0.04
